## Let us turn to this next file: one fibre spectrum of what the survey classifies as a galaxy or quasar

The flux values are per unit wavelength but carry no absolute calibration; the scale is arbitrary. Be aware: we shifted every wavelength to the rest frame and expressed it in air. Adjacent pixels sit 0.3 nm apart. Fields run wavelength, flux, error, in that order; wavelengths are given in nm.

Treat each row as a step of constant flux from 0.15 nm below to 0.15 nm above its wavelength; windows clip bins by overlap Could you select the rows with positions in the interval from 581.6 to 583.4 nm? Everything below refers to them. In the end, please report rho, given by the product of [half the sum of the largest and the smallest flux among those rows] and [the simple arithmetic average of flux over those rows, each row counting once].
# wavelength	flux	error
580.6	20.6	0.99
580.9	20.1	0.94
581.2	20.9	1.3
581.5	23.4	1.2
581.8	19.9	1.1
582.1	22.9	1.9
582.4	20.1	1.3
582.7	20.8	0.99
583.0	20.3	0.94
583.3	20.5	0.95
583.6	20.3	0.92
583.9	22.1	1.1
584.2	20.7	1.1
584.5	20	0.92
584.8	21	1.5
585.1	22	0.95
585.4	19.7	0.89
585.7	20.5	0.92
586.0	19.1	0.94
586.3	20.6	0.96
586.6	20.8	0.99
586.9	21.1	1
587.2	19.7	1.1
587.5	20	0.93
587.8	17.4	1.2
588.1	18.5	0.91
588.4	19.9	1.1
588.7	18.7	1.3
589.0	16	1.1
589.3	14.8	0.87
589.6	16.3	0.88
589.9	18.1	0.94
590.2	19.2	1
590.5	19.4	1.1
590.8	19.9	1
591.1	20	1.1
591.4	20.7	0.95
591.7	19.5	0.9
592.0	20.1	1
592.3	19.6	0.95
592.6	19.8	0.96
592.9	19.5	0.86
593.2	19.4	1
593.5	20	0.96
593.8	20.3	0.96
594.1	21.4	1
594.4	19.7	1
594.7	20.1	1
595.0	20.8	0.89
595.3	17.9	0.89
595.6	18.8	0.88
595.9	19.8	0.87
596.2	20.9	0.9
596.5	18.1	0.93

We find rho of 444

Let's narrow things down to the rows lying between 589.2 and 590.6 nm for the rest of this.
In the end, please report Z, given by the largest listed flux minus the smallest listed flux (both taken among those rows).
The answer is 4.6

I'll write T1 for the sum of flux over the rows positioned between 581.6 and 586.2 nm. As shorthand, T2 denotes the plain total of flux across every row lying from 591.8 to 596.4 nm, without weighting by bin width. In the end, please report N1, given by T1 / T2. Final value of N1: 1.04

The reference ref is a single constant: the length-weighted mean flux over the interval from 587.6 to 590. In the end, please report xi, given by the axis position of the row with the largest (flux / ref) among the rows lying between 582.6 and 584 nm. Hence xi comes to 583.9 nm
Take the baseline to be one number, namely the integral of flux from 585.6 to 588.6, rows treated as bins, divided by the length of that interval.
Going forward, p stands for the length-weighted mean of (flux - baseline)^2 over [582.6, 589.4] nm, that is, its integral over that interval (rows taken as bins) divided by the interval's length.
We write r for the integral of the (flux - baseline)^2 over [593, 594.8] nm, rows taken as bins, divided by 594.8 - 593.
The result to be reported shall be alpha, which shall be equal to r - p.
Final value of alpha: -2.2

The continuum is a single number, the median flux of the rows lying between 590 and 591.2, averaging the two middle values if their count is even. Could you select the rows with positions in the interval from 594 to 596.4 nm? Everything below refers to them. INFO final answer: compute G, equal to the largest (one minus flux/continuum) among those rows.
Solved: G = 0.09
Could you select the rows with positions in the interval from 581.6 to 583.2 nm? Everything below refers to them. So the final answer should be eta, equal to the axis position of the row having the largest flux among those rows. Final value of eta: 582.1 nm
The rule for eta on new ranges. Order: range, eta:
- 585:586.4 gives 585.1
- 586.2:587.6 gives 586.9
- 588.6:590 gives 588.7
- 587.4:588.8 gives 587.5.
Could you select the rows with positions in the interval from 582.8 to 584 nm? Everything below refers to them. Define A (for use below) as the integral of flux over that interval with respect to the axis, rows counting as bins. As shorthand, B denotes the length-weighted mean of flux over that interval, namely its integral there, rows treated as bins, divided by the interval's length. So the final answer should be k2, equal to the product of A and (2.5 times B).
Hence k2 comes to 1291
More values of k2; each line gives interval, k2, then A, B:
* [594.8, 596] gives 1122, 23.2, 19.3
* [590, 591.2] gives 1146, 23.5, 19.5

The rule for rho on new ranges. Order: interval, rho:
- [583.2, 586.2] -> 424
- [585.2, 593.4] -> 345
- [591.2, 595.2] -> 409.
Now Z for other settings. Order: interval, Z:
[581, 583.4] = 3.5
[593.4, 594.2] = 1.4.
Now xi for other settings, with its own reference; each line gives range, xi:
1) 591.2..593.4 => 591.4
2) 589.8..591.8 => 591.4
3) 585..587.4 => 585.1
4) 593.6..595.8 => 594.1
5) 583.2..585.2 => 583.9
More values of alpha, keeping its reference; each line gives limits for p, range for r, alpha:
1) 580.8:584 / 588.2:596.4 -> -0.6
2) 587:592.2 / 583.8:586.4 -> -2.0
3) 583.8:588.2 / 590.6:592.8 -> -1.5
